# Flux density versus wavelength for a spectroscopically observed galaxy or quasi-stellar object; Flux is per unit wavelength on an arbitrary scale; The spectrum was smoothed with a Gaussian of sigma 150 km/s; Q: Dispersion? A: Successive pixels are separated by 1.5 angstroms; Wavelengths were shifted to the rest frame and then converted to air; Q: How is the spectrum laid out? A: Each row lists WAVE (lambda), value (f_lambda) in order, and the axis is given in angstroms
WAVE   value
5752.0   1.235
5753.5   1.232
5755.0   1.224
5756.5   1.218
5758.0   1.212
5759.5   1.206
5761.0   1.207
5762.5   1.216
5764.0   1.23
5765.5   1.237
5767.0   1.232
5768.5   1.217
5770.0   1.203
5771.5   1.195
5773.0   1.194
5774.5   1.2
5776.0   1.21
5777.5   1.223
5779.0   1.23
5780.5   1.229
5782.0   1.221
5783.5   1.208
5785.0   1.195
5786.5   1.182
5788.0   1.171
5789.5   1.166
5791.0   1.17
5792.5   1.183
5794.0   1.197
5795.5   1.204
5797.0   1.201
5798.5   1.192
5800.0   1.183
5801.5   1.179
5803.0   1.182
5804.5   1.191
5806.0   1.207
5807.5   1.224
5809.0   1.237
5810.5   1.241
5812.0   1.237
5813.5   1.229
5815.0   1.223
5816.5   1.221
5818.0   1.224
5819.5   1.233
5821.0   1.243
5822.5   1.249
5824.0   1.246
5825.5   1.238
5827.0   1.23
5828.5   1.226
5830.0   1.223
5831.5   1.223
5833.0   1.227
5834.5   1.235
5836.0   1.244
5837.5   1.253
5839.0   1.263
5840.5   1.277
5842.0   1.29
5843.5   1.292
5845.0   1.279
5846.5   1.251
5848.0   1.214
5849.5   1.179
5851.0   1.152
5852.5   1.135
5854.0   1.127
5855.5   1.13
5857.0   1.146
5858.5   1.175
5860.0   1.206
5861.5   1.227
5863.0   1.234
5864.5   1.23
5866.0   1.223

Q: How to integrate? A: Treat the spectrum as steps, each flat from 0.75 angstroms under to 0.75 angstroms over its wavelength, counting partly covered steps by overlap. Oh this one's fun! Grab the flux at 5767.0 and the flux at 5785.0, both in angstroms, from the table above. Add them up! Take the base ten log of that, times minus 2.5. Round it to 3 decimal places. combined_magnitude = -0.963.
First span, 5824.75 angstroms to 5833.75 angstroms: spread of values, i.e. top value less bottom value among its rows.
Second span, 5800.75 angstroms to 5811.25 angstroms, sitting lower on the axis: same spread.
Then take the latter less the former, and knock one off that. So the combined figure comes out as -0.95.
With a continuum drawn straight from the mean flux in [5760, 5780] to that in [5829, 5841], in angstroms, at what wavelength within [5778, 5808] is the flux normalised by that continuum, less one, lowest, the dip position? 5789.5 angstroms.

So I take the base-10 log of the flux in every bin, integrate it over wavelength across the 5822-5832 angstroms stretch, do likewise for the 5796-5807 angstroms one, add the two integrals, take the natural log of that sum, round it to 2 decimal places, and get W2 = 0.56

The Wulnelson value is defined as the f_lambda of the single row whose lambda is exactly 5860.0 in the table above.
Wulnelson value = 1.206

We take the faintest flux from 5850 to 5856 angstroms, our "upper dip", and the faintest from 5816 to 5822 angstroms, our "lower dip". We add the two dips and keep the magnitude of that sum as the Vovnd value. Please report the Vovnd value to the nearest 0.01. 2.35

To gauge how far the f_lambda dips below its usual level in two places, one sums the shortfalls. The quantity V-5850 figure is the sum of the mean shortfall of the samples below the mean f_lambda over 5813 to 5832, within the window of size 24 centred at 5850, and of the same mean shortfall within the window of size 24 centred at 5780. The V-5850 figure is 0.05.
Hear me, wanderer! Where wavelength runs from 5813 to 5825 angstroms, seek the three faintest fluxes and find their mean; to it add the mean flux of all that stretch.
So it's 2.46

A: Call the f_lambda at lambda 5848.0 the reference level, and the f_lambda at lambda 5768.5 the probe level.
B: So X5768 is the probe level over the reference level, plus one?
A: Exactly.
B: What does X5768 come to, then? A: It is 2.00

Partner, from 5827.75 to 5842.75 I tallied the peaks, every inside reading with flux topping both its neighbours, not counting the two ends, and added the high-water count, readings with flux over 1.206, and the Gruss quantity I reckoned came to 10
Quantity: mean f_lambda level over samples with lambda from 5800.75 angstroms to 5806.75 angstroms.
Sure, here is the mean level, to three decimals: 1.190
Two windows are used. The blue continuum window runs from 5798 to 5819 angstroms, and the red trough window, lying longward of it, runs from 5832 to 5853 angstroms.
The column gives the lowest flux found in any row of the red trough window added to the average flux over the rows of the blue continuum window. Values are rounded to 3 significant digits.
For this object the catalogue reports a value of 2.35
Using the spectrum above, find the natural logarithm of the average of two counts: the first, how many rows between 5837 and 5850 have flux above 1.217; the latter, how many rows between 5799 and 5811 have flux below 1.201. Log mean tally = 1.7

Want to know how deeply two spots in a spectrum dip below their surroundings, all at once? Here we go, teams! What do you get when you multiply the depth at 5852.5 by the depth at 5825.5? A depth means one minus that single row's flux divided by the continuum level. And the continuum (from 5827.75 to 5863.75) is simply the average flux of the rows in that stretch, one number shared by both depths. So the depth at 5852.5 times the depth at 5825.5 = -0.0012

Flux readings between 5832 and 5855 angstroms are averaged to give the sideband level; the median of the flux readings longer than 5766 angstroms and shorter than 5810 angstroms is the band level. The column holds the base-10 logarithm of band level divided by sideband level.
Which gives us -0.010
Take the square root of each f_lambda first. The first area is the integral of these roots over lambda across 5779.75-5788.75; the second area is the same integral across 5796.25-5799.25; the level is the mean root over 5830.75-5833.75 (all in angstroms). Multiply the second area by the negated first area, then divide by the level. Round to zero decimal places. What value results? -29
